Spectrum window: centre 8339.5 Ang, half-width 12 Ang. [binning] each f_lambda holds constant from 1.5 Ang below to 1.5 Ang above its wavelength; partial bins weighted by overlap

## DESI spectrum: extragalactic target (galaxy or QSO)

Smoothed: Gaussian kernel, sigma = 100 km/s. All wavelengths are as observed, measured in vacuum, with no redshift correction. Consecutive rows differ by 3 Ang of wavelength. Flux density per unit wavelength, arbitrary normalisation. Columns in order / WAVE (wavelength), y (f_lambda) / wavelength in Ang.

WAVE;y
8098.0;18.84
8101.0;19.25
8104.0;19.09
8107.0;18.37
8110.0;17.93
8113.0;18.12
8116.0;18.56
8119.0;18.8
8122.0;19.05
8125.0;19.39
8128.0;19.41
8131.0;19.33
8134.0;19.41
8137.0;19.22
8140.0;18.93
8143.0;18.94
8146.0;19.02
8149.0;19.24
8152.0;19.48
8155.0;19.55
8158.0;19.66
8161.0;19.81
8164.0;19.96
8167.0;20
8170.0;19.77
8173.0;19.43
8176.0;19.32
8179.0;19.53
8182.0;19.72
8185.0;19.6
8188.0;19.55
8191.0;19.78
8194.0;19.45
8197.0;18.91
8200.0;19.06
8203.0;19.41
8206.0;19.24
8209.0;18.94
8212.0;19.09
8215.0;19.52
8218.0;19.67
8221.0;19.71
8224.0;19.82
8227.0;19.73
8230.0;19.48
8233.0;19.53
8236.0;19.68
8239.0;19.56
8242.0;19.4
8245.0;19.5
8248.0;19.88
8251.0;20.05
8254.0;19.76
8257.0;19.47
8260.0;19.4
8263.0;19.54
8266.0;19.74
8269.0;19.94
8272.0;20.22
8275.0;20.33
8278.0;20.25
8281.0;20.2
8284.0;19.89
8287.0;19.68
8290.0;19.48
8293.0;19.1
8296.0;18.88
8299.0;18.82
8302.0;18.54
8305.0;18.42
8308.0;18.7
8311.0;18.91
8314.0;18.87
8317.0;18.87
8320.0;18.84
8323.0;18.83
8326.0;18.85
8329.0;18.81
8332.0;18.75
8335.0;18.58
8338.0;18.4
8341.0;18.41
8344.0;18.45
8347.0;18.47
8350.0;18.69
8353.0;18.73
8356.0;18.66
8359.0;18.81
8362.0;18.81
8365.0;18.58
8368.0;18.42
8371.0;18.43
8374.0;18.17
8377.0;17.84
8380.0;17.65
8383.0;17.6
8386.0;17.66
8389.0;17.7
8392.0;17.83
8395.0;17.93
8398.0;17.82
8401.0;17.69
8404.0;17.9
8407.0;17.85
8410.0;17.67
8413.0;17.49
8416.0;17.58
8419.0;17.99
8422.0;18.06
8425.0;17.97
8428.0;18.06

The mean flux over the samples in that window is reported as 18.6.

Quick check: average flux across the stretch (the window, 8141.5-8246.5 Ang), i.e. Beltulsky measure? 19.5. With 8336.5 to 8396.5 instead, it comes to 18.3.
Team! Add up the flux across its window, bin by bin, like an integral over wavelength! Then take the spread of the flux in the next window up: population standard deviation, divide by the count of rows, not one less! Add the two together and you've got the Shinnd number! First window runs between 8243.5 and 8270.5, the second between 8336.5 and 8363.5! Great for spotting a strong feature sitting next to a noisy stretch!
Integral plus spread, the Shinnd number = 532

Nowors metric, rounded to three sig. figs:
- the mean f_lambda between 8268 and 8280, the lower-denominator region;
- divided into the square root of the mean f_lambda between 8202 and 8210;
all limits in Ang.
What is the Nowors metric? 0.217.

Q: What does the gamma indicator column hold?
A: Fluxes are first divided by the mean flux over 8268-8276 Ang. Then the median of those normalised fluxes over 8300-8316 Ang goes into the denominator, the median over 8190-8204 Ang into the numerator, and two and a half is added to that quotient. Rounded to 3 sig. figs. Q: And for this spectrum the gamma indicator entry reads 3.54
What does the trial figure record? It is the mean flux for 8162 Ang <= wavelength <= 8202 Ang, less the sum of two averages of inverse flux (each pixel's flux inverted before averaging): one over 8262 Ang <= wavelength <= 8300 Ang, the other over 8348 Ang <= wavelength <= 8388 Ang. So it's 19.4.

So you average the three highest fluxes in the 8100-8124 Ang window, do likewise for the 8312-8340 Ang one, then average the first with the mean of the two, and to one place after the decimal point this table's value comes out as 19.1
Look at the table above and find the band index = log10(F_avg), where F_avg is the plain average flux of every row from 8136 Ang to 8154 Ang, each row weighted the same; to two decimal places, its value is 1.28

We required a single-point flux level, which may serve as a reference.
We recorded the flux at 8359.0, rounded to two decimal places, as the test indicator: 18.81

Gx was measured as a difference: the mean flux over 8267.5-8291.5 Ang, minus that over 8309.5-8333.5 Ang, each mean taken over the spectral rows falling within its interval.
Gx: 1.2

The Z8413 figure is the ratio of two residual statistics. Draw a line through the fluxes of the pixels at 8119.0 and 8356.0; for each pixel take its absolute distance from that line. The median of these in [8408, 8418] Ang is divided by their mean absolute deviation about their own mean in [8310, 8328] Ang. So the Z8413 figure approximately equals 55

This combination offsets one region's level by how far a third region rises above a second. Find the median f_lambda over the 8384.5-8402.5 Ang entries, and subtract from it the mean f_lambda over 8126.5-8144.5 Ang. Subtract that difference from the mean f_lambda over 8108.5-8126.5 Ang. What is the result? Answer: 20.1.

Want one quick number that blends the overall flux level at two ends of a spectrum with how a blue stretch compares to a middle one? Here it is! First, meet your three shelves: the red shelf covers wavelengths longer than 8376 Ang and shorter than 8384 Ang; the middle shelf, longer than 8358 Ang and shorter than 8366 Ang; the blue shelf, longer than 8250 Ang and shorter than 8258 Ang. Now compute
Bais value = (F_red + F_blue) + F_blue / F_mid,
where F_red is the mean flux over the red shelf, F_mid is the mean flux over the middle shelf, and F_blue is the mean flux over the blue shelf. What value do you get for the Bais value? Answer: 38.5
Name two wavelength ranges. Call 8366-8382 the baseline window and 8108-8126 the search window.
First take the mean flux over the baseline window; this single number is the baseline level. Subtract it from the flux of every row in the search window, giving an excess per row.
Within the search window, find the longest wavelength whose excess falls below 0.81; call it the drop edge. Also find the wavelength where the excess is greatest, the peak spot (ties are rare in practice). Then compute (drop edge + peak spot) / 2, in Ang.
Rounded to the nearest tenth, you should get 8122.0 Ang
